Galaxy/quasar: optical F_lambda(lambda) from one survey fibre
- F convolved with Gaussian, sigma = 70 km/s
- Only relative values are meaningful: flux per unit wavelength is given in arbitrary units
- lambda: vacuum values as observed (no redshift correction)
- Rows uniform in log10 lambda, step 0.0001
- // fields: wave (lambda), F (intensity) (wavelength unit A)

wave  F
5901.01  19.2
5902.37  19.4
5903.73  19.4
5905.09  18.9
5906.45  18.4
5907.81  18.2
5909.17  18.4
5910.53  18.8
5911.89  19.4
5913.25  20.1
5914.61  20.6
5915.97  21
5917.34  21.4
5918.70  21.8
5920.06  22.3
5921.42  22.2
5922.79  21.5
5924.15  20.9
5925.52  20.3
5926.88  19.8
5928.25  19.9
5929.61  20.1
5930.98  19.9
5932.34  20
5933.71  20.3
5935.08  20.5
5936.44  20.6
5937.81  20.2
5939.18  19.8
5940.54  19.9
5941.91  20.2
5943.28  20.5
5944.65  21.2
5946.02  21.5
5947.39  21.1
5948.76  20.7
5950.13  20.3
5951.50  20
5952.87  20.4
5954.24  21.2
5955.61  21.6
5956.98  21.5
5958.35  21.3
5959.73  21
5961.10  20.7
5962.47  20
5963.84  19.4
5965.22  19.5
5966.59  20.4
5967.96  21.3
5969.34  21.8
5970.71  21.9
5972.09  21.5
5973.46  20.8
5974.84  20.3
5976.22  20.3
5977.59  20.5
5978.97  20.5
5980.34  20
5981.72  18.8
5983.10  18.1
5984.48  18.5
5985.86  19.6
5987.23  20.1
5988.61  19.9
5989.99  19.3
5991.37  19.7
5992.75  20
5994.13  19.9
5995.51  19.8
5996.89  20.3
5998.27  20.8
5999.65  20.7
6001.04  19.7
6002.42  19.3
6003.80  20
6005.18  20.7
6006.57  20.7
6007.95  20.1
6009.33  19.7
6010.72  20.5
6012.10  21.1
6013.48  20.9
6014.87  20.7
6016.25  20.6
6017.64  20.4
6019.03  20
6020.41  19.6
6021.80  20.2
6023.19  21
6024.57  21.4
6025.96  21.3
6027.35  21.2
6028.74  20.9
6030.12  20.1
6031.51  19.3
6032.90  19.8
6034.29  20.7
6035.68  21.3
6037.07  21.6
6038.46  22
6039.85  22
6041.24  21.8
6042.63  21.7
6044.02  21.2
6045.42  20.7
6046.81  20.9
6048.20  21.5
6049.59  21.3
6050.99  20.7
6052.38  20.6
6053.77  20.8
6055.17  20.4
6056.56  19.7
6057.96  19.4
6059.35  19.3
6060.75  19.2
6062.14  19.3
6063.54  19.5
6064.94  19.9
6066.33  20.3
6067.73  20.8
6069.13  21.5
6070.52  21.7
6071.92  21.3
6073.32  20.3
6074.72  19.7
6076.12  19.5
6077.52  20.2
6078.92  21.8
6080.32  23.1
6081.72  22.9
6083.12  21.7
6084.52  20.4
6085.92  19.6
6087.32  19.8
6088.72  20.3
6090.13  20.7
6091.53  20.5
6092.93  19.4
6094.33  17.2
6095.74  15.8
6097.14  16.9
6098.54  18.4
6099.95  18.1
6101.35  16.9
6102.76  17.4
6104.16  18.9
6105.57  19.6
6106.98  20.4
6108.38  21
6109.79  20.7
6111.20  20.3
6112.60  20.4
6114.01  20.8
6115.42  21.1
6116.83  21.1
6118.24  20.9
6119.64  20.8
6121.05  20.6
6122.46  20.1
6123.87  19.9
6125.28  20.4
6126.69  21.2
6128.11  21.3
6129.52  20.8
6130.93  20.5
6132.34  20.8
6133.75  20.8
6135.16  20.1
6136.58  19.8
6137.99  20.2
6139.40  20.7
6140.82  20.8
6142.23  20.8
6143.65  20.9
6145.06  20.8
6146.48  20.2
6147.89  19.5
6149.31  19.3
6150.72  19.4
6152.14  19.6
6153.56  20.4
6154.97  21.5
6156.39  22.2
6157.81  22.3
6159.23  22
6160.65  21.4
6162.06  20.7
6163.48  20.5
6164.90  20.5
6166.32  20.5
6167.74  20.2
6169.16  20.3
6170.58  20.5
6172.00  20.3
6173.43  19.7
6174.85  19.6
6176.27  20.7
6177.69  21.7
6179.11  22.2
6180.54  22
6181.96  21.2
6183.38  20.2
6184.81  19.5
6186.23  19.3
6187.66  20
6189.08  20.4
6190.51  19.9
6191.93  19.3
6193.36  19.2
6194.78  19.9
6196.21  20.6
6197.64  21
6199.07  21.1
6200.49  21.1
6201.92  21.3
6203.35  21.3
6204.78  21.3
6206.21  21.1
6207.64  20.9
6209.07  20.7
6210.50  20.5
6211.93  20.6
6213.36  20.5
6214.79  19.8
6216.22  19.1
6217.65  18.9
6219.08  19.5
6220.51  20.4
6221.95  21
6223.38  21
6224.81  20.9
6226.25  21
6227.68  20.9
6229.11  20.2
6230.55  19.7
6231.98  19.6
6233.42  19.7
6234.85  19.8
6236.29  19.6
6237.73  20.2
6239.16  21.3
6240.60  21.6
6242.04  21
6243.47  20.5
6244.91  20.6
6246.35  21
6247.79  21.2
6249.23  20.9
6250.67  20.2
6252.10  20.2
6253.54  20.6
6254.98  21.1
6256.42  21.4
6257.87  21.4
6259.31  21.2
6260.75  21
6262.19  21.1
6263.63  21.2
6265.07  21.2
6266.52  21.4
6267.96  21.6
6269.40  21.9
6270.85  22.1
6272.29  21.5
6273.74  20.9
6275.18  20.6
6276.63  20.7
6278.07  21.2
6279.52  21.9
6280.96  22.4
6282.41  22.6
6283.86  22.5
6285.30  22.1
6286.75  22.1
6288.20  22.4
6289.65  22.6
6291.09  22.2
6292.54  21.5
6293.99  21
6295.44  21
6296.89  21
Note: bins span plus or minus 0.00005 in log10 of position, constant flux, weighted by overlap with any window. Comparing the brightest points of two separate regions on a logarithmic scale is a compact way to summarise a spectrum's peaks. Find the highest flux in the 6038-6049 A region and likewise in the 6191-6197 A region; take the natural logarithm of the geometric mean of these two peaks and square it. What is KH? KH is 9.35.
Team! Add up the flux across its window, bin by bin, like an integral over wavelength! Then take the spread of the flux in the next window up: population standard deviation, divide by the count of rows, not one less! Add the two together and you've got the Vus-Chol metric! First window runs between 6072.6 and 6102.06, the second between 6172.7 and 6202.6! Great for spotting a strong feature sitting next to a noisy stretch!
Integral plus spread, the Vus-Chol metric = 580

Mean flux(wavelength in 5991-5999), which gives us 20.1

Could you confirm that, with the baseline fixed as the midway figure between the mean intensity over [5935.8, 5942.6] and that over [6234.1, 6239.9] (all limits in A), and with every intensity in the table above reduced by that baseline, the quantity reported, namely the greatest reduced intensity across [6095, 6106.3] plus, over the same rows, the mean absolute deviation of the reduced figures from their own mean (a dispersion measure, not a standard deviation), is 0.42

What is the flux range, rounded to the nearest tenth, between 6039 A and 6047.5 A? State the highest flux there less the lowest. 1.3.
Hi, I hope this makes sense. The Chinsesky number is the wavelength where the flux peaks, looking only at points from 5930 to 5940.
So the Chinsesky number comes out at 5936.44 A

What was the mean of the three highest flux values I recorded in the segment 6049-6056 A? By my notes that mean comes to 20.9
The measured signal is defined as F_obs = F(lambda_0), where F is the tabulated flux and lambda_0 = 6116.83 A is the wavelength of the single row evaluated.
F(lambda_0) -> 21.1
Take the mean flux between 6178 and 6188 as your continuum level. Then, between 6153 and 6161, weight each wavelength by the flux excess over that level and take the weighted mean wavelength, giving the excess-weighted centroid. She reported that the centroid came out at 6157.9 A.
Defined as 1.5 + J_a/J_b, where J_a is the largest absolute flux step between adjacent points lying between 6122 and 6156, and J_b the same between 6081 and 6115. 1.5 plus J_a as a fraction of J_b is 2.0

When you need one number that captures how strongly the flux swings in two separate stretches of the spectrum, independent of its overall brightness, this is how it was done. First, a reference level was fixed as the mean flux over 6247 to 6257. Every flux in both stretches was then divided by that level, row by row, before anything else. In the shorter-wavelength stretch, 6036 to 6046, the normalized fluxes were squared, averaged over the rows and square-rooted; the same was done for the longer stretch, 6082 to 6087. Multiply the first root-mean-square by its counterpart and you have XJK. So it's 1.03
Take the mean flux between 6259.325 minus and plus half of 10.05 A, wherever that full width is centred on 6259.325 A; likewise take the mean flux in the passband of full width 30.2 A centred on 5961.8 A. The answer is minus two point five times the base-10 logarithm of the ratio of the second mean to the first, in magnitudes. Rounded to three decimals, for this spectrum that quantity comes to 0.022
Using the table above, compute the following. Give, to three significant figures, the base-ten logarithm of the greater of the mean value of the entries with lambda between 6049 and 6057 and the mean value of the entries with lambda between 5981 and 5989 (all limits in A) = 1.31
